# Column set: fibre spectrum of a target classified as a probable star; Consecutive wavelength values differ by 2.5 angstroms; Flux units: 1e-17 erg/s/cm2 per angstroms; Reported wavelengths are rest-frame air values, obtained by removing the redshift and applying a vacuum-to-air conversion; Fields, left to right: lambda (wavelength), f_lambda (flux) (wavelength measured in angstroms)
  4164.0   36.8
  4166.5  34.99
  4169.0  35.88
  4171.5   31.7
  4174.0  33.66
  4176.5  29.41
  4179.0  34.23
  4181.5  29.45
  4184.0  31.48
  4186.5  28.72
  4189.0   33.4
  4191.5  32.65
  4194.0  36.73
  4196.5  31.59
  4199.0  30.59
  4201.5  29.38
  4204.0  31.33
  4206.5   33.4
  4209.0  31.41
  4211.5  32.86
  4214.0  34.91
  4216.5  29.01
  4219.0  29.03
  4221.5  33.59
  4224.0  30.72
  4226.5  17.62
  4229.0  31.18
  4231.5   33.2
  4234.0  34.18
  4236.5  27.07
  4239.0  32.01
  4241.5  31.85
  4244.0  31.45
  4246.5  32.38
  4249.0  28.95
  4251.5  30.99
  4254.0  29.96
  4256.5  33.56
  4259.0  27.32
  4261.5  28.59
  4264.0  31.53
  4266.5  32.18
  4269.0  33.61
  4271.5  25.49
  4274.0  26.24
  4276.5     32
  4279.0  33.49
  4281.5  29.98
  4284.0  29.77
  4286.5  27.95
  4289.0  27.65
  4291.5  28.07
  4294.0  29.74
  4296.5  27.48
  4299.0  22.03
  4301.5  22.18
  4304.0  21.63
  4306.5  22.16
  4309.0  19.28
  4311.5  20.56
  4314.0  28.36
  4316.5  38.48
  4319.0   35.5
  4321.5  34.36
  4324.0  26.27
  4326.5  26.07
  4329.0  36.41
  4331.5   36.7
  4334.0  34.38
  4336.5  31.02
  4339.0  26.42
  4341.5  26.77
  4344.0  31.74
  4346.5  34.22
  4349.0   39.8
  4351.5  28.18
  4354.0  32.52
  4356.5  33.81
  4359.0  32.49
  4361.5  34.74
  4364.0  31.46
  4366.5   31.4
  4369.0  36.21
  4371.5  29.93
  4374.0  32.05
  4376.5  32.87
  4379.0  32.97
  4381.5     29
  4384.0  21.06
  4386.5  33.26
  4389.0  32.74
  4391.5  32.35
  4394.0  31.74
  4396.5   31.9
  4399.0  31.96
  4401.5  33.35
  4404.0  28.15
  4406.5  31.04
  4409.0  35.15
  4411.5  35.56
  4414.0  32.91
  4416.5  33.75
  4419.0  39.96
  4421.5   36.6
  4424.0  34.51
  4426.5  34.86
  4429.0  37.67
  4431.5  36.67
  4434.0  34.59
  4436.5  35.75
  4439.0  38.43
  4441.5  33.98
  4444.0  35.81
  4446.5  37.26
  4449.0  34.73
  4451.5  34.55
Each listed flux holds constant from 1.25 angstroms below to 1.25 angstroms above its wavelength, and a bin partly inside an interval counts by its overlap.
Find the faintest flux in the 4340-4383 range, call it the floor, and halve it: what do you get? 13.4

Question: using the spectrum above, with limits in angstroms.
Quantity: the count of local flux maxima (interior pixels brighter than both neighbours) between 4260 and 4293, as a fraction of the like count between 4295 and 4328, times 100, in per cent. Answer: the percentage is 67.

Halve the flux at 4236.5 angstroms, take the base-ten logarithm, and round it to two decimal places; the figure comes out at 1.13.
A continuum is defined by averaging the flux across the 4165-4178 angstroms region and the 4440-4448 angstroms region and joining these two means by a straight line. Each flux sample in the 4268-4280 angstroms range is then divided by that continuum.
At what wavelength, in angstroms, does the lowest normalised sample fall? 4271.5 angstroms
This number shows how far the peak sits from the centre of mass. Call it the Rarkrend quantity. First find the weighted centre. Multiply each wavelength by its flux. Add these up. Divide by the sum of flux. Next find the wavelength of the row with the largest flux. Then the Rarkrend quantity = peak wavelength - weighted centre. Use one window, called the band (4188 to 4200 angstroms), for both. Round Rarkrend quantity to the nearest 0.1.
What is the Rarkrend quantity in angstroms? 0.1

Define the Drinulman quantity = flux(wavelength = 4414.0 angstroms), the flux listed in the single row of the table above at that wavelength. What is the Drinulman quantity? 32.91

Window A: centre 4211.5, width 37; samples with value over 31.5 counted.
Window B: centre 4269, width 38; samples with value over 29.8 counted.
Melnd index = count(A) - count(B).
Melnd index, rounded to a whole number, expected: -3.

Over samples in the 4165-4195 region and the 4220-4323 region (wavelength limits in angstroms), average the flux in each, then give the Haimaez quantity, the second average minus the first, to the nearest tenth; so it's -3.6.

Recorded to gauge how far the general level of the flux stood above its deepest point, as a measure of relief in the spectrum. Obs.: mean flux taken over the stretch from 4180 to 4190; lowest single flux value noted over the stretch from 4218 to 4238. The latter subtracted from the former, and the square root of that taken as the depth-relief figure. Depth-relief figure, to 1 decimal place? 3.6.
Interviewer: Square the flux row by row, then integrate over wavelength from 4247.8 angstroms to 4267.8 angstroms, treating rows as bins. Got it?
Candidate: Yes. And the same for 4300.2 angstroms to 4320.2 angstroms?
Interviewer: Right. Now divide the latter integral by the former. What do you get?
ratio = 0.78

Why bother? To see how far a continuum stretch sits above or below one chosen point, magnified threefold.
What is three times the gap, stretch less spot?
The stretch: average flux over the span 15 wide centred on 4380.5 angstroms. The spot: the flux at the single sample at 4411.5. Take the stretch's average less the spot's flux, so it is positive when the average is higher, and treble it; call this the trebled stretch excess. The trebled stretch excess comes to -16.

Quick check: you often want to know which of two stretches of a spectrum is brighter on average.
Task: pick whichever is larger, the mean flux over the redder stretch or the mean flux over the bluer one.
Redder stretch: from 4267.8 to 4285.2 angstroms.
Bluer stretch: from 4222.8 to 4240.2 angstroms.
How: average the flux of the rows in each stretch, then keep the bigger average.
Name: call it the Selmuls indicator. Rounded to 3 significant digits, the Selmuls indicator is 30.1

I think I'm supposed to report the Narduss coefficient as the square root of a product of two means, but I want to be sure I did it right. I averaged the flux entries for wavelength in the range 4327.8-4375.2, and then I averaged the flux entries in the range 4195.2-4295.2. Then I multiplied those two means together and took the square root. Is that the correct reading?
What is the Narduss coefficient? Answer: 31.5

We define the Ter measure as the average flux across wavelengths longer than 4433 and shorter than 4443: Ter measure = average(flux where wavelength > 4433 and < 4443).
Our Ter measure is 35.7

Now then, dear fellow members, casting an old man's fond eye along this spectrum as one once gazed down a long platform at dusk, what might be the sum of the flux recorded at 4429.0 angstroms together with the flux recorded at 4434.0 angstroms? 72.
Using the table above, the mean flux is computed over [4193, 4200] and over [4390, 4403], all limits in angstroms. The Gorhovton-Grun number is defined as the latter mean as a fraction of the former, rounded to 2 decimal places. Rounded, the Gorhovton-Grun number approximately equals 0.98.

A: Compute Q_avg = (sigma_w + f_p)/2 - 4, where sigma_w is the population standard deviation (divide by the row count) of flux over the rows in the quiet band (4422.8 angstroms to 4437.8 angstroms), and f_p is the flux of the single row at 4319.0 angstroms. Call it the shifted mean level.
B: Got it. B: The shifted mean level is 14.3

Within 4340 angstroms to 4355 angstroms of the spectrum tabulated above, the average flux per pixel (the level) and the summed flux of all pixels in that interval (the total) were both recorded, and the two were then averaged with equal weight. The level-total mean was 113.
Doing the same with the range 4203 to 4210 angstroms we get 64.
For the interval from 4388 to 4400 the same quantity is 96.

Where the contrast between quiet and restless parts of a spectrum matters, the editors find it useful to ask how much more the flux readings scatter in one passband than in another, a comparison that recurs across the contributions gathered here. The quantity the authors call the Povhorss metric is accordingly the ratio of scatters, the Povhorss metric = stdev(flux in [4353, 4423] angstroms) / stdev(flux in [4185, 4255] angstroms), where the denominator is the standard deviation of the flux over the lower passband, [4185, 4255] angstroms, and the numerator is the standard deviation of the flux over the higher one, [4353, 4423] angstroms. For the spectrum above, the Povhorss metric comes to 0.97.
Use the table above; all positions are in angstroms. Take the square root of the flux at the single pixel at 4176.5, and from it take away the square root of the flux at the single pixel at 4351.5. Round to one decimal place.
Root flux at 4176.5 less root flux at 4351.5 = 0.1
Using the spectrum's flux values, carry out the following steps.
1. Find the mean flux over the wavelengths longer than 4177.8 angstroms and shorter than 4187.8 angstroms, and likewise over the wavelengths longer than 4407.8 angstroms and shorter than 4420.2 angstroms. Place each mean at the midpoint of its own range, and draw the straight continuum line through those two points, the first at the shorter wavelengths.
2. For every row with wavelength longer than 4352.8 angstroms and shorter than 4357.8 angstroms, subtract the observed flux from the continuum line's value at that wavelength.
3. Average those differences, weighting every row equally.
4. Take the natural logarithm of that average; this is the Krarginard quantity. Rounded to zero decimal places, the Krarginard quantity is 0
